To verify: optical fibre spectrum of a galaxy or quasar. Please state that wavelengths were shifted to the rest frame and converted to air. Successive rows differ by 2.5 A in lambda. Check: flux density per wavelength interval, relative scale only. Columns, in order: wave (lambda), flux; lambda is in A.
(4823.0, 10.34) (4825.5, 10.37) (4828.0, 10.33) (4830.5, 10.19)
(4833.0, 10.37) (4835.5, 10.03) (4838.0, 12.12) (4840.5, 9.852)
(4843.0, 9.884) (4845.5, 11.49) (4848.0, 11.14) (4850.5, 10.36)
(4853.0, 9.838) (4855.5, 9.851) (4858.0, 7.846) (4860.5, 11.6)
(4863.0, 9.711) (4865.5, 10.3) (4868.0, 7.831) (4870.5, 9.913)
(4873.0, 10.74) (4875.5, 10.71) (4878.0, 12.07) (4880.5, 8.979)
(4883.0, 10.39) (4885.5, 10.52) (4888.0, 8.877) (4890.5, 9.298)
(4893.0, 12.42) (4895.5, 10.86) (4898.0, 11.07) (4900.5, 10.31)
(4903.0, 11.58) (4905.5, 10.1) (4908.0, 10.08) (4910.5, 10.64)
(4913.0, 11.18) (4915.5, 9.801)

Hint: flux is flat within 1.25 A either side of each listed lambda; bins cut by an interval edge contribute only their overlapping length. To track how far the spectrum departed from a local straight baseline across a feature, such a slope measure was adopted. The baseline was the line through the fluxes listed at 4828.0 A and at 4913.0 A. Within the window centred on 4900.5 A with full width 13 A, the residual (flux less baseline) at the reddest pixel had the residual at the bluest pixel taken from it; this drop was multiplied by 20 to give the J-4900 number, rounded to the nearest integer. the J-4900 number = -17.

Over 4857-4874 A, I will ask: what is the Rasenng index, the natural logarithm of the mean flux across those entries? 2.27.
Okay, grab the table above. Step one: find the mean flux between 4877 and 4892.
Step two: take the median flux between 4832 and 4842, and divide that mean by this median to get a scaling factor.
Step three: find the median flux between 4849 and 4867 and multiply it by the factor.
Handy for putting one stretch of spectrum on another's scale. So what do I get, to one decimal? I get 9.7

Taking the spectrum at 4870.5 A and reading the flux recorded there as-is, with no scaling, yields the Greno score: 9.913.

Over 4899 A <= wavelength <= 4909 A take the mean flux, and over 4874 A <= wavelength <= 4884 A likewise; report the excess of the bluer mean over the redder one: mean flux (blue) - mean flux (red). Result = 0.0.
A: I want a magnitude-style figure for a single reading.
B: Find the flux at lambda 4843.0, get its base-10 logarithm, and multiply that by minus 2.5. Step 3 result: -2.49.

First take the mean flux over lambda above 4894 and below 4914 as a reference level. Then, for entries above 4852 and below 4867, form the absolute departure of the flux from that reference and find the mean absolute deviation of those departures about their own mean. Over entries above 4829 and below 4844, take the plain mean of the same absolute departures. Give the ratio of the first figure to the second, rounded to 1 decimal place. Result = 0.7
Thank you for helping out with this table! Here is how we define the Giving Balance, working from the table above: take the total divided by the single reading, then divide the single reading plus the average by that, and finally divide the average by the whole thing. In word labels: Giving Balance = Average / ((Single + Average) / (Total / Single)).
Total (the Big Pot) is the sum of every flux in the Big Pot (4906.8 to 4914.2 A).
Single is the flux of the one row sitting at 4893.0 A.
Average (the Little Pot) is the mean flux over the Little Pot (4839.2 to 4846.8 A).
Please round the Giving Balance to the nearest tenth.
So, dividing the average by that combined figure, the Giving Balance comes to 1.2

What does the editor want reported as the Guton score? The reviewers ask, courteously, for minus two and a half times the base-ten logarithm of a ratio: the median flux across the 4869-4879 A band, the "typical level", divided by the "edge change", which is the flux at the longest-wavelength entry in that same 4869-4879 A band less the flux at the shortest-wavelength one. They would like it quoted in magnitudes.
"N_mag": -1.74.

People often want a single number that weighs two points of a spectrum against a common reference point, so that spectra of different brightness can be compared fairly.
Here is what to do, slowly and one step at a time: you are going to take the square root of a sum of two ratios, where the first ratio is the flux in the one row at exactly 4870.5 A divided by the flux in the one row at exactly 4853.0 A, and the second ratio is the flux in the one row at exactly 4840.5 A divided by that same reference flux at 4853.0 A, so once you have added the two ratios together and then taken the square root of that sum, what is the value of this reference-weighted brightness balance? 1.42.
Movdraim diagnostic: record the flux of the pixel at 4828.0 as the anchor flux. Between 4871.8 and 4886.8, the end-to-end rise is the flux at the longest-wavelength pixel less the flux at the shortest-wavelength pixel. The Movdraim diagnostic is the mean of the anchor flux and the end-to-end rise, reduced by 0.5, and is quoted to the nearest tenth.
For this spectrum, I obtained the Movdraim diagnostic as 4.6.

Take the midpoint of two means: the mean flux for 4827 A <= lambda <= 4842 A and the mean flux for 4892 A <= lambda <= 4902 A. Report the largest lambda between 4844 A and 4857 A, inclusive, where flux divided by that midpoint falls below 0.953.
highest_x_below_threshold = 4855.5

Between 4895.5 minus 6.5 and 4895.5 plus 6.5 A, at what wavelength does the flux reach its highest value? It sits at 4893.0 A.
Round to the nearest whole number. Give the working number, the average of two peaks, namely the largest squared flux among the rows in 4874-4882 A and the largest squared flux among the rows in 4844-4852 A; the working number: 139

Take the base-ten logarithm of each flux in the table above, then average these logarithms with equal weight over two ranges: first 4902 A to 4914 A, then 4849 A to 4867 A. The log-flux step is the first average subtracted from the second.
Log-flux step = -0.035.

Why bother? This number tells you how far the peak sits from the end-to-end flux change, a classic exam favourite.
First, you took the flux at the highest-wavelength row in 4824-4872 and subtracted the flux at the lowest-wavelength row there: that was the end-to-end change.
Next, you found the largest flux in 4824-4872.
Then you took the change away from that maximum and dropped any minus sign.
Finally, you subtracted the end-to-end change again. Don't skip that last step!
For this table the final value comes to 13.0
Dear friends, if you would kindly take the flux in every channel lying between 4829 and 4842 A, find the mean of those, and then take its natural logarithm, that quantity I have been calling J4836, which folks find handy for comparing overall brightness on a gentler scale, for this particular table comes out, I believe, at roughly 2.35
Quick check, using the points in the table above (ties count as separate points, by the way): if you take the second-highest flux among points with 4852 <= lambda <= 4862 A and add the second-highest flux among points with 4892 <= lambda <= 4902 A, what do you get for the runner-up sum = 20.9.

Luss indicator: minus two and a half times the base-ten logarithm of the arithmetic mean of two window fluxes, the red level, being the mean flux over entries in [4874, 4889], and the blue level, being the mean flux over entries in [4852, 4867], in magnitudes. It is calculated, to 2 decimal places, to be -2.51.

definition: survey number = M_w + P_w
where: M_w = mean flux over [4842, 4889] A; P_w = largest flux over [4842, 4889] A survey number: 22.2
